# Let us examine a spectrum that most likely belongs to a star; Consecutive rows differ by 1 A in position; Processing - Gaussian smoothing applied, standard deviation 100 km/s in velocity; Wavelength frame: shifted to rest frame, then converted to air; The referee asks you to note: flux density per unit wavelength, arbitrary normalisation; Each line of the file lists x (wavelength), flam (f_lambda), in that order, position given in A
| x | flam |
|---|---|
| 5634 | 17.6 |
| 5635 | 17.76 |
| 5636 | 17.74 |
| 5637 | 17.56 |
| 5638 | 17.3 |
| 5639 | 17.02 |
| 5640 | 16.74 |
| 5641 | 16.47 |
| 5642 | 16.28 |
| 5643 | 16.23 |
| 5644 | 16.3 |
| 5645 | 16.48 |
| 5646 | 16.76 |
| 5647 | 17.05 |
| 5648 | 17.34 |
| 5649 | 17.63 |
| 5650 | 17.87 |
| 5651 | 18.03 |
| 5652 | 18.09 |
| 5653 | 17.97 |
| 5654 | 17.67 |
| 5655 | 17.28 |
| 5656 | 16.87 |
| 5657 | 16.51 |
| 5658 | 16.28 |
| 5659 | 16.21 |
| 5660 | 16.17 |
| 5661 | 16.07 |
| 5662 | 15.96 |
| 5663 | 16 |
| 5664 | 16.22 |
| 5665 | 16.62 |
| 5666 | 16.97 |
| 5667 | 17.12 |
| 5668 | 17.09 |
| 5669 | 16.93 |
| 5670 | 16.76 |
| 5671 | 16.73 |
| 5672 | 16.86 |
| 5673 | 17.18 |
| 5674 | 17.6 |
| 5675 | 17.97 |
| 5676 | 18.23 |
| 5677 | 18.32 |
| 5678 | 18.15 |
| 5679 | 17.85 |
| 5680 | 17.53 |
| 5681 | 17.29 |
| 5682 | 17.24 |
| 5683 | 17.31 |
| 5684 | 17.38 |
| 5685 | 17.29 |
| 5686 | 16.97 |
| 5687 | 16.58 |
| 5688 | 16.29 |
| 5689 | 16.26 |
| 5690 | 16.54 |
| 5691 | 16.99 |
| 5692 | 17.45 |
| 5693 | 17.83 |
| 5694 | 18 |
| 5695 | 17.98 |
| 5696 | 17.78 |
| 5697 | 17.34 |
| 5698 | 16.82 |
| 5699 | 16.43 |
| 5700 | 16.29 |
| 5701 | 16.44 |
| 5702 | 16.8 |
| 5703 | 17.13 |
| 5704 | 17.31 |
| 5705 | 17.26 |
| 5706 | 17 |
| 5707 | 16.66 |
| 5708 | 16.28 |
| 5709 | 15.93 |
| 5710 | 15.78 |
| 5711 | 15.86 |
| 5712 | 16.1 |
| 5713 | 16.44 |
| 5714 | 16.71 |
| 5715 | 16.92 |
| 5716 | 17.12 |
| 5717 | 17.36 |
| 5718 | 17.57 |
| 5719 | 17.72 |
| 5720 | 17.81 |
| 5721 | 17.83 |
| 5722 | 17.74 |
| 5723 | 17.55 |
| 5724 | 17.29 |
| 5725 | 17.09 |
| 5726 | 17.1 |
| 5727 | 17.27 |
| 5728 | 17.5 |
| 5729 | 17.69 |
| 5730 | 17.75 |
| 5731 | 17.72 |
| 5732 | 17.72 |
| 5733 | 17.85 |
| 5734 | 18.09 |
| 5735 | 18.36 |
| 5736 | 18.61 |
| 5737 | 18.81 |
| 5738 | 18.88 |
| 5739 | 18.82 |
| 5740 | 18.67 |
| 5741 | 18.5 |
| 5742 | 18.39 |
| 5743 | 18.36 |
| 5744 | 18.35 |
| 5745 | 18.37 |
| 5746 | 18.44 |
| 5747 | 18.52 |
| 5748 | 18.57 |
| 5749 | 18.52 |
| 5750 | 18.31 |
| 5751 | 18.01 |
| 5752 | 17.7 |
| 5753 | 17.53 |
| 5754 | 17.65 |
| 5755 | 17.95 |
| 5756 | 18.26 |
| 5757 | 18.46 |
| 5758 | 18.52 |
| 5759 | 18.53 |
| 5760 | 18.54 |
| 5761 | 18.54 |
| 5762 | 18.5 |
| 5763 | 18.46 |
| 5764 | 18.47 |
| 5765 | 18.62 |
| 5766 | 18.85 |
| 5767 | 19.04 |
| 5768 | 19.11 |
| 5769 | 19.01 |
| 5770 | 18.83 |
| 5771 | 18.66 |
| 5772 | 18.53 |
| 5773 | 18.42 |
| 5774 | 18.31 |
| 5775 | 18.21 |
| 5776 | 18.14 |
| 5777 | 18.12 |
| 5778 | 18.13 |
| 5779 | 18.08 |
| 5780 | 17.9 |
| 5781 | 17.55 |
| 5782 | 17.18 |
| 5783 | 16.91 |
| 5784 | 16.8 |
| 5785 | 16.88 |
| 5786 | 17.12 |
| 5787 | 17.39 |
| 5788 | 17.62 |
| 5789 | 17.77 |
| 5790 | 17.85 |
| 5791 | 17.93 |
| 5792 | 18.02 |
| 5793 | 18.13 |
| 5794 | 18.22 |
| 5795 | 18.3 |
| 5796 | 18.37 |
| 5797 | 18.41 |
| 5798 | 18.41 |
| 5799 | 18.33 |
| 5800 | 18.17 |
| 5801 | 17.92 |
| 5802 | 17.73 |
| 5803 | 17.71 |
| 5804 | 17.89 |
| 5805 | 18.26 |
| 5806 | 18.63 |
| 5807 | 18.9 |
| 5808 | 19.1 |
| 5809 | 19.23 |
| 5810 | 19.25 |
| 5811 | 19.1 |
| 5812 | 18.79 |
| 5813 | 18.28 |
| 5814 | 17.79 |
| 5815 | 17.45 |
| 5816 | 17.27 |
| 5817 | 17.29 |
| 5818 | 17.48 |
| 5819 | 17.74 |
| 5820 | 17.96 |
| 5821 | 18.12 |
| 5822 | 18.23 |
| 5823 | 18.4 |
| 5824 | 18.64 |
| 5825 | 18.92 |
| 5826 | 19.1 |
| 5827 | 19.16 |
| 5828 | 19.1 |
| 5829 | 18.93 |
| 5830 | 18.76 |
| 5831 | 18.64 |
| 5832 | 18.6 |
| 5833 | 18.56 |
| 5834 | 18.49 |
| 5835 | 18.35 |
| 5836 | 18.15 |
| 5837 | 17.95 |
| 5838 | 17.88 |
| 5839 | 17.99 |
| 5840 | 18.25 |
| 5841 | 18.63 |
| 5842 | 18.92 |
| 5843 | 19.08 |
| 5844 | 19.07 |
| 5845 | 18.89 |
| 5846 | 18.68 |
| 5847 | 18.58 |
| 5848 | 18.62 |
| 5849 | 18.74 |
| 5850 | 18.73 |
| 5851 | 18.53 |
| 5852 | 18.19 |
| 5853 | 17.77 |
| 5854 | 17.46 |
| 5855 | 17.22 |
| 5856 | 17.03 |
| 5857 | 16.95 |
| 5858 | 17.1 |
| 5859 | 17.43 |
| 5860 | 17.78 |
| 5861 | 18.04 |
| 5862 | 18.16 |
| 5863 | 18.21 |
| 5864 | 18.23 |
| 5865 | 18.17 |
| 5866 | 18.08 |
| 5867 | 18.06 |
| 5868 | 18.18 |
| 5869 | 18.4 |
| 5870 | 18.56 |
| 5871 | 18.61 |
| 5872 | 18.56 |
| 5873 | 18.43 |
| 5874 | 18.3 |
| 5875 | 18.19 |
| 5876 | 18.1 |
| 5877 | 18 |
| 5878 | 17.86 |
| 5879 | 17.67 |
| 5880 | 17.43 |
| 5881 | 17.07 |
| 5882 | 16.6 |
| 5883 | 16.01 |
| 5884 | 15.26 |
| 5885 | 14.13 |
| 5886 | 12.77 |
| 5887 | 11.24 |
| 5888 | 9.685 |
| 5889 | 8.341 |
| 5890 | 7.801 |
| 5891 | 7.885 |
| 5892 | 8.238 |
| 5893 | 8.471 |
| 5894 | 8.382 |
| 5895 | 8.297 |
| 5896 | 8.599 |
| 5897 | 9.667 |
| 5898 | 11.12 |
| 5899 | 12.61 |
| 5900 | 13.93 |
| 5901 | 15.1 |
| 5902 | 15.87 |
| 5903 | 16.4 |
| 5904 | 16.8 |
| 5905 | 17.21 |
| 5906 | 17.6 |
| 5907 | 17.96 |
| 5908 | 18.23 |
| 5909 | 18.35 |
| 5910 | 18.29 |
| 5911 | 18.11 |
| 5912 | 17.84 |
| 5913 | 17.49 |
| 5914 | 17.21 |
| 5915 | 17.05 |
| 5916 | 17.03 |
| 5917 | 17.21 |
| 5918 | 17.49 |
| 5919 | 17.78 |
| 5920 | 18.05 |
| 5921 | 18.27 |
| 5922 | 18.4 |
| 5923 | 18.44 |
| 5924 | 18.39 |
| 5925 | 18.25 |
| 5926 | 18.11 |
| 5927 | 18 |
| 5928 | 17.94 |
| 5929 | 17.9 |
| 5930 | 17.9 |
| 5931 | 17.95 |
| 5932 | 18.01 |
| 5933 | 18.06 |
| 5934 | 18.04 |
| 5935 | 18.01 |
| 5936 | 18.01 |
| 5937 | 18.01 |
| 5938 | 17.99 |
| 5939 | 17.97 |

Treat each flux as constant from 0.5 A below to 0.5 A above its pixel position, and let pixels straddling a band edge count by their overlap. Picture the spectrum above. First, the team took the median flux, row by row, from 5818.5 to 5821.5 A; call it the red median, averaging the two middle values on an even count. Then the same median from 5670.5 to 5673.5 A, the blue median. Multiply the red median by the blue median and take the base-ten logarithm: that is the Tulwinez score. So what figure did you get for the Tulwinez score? 2.48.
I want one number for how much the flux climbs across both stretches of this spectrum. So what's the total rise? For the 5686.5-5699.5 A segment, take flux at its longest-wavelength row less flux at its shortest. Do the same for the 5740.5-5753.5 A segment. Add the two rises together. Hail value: -1.1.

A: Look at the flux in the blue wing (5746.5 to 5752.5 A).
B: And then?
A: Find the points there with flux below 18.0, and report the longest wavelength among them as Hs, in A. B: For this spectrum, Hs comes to 5752 A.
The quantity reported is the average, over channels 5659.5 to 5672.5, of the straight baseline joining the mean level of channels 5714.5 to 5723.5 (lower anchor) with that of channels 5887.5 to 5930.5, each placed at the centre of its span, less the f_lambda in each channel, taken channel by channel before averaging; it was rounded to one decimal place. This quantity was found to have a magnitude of 1.6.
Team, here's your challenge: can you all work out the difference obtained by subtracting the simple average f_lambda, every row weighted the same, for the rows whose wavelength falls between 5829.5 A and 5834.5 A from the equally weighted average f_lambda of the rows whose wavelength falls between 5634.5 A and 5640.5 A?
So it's -1.3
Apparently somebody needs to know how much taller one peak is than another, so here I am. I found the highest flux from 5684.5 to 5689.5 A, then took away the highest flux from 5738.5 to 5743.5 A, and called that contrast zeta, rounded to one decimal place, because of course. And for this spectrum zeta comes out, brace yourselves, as -1.5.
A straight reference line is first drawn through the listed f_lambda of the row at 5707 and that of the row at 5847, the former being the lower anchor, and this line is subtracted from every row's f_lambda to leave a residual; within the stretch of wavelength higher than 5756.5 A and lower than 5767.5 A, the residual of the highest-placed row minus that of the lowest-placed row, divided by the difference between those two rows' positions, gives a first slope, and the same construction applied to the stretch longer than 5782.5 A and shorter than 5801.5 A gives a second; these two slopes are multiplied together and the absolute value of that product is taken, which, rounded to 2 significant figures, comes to 0.0019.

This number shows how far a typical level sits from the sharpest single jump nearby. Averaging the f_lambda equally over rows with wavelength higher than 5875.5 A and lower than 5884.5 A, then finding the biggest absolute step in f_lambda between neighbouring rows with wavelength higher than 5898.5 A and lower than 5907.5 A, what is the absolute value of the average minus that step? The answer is 15.8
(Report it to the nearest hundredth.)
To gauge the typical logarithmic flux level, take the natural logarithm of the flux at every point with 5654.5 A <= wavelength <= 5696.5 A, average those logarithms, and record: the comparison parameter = 2.84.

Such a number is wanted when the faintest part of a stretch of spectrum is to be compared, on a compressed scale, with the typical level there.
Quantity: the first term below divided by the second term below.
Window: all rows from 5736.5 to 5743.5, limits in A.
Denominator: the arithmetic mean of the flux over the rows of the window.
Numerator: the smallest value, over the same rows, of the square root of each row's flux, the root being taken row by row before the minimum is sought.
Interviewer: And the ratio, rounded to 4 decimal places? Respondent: 0.2300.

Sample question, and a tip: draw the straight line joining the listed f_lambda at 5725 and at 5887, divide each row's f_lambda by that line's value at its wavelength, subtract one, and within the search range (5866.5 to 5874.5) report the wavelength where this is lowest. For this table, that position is 5867 A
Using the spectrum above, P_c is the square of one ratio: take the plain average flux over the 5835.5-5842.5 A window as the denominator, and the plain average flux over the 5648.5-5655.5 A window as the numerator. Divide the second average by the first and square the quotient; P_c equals 0.95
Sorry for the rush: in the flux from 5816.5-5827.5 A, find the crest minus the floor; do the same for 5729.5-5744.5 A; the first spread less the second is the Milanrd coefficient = 0.7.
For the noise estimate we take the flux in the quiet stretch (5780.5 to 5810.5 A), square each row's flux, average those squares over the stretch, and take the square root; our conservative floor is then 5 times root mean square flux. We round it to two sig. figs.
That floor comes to 90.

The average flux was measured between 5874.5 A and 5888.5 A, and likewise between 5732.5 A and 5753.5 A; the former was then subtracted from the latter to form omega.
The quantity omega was 2.6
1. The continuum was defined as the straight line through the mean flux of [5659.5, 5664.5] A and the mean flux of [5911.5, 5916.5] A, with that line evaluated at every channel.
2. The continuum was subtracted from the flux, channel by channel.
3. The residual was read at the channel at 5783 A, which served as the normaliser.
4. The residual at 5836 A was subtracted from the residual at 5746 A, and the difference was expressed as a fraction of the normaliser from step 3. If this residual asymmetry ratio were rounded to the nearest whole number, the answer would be 3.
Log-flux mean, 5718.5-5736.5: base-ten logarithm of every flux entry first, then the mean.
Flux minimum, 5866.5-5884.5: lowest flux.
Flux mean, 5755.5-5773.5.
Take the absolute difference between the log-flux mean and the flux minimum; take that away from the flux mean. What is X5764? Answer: 4.6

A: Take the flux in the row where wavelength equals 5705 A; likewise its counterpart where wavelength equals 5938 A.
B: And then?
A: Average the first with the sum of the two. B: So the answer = 26.3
